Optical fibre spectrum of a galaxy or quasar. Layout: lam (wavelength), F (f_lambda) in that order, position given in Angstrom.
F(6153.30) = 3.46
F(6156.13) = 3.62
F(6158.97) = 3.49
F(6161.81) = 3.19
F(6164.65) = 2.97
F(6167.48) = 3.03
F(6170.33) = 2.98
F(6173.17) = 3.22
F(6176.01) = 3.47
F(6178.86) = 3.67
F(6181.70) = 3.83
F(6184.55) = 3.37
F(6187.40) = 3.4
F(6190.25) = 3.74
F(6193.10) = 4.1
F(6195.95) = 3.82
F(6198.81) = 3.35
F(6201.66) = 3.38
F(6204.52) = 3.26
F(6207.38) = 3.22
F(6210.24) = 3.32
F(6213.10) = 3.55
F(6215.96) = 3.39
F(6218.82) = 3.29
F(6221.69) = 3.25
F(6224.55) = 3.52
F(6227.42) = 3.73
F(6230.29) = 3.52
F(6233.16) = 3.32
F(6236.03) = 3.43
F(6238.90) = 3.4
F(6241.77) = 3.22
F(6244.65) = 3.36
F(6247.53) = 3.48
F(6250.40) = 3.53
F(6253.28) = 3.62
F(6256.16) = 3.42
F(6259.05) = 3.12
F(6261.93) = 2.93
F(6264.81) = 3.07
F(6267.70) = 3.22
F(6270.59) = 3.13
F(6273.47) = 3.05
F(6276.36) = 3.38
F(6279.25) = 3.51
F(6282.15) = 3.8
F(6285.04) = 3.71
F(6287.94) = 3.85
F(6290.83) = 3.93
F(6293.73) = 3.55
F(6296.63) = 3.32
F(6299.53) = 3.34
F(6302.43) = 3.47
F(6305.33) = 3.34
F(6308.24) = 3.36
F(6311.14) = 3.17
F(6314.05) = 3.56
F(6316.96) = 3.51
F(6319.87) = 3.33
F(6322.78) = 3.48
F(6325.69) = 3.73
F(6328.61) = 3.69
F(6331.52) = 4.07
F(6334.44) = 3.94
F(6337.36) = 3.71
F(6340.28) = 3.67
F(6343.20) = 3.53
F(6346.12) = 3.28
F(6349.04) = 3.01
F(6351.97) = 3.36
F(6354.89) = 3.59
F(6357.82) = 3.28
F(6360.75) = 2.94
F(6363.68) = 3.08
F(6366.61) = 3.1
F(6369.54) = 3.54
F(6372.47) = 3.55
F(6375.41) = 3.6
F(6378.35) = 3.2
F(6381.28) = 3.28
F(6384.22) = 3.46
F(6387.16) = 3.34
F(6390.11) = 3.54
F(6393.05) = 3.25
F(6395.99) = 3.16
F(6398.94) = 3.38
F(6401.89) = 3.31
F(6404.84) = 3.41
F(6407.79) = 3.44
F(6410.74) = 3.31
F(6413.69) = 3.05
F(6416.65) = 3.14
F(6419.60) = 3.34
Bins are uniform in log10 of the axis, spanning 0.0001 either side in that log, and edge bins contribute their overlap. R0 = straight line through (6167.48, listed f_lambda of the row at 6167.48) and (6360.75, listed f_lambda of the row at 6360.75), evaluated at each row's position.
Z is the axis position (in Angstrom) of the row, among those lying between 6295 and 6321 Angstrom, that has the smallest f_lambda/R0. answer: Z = 6311.14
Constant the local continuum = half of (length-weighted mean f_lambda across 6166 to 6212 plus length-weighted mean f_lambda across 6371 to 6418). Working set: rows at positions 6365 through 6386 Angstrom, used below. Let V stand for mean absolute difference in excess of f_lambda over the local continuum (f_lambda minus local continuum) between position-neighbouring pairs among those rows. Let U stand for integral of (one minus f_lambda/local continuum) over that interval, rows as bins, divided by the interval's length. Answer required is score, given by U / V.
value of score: 0.01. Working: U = 0.002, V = 0.193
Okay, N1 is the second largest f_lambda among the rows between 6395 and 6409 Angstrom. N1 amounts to 3.41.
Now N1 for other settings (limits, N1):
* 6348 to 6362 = 3.36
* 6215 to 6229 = 3.52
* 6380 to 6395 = 3.46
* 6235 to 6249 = 3.43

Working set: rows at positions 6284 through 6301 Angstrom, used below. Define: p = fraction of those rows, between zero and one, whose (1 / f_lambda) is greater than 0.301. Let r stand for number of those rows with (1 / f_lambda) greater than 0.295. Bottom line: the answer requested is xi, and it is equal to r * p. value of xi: 0.3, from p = 0.17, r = 2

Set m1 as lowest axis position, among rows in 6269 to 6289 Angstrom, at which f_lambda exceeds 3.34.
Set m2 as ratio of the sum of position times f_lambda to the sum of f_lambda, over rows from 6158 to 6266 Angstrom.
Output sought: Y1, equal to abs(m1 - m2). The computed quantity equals 64.8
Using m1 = 6276.36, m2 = 6211.6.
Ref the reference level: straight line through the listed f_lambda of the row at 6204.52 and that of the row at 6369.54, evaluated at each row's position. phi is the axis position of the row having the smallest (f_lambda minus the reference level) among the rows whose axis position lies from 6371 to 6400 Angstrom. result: 6395.99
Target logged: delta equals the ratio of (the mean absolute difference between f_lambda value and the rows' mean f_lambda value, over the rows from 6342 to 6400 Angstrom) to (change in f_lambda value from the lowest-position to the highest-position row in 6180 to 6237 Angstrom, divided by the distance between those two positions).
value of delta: -22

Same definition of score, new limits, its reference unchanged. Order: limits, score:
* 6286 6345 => -0.33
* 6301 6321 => 0.00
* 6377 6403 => 0.13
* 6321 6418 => -0.02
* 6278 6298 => -0.40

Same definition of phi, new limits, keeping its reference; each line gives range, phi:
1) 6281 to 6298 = 6296.63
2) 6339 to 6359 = 6349.04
